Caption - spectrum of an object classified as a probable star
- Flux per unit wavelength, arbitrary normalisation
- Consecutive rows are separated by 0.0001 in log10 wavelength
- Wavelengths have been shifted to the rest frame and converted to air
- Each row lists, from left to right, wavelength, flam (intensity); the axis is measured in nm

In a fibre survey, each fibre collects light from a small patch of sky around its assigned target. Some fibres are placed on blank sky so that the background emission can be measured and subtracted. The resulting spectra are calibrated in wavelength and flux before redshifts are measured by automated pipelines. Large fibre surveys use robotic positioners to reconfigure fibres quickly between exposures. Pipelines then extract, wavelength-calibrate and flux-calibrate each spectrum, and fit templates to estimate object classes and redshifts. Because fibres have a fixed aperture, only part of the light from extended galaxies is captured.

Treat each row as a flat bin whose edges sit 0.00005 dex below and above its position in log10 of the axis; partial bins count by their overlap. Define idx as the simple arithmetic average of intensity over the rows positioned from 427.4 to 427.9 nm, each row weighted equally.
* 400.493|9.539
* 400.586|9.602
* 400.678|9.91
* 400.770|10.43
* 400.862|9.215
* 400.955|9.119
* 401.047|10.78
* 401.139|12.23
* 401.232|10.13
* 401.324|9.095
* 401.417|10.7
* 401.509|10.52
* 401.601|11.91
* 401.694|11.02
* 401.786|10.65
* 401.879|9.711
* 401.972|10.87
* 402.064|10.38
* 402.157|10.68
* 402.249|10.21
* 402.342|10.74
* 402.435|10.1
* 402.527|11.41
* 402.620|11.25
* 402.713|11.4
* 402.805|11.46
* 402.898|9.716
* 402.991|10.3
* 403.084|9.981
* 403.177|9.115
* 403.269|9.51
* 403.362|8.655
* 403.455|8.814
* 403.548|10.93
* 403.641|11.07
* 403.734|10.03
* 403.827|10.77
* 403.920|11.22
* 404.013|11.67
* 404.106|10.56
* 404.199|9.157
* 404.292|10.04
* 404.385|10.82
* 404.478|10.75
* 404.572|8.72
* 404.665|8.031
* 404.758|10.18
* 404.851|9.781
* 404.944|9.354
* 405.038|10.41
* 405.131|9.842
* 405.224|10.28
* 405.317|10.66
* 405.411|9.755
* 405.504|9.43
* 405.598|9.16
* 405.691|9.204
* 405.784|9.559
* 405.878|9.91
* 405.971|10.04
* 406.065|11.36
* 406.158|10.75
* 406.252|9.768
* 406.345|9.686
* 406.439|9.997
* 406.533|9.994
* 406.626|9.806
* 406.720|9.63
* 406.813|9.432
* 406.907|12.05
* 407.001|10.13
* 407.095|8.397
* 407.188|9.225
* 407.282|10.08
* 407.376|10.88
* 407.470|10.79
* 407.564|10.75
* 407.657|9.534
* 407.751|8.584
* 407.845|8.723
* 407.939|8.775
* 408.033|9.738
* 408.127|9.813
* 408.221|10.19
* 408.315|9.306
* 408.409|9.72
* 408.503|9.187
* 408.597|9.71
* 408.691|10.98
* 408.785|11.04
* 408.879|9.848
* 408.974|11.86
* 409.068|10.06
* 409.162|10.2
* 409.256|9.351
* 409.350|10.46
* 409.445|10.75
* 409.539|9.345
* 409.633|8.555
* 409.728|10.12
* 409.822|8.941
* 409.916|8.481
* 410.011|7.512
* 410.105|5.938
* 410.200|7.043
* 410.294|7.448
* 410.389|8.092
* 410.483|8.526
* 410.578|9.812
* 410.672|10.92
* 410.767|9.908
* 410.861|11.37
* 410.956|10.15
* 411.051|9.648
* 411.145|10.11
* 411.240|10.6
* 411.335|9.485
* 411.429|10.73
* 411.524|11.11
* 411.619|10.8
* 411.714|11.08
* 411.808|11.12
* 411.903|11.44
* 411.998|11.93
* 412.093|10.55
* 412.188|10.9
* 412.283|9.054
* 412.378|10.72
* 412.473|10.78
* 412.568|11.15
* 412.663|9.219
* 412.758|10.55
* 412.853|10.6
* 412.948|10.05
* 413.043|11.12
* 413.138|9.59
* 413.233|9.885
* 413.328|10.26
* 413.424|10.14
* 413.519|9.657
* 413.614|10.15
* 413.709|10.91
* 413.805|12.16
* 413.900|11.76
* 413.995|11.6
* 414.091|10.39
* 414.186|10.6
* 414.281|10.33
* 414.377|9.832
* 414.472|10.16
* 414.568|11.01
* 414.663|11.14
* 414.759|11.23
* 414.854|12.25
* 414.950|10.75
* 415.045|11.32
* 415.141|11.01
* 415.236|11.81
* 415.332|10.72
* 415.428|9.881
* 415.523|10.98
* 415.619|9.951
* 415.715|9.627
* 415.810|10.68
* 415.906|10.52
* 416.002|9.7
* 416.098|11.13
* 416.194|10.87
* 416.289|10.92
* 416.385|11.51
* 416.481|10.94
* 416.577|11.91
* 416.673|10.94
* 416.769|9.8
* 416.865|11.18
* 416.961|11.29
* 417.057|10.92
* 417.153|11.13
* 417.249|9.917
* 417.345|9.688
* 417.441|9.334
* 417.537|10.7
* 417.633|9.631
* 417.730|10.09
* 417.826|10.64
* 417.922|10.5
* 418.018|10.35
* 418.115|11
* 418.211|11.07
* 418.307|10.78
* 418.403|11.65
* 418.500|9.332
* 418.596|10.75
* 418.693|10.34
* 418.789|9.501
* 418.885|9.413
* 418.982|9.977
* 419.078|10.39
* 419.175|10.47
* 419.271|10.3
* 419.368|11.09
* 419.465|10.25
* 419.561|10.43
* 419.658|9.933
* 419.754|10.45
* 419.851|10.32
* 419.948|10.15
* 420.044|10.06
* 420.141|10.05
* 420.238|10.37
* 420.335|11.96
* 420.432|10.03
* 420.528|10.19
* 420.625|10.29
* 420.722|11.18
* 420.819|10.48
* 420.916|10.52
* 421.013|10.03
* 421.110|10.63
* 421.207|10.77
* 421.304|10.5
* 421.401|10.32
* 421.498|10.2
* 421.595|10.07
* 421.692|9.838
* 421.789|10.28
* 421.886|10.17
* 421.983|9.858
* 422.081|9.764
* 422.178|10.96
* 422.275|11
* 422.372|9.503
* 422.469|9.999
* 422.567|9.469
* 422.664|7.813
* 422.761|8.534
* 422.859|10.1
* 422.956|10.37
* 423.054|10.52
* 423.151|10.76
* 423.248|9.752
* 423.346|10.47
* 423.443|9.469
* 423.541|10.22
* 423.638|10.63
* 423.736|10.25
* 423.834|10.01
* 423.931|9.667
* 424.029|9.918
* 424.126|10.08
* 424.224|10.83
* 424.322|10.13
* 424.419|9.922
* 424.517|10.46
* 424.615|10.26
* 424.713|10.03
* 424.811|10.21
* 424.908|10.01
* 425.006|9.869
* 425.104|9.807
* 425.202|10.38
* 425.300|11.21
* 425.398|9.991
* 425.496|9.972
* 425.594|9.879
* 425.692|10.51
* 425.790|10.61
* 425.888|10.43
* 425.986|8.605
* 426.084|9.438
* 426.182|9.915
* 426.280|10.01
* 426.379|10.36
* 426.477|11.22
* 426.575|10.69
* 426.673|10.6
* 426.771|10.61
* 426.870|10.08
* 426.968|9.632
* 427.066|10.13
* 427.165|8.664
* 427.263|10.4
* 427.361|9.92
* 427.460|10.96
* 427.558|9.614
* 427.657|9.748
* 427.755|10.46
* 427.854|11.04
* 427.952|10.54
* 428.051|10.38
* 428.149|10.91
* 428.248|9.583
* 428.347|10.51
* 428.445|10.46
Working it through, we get 10.4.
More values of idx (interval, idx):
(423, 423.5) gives 10.2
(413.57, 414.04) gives 11.3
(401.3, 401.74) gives 10.6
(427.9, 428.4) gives 10.4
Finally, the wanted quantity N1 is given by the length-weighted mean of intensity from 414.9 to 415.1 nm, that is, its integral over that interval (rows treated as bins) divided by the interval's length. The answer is 11.0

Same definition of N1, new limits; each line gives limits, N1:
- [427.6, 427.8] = 10.1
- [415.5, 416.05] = 10.2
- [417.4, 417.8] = 10.0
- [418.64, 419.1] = 9.9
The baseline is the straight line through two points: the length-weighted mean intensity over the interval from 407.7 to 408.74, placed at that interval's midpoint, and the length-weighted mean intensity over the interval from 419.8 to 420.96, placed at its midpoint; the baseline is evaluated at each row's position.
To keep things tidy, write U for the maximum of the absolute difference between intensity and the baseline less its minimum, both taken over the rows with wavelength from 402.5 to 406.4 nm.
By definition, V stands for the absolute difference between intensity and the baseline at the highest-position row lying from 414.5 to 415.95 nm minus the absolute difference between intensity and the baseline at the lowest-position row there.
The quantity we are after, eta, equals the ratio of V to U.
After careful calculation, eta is -0.24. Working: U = 2.5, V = -0.6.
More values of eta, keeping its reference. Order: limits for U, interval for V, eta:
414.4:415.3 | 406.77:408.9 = 0.12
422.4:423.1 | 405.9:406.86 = -0.25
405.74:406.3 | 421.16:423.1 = -0.05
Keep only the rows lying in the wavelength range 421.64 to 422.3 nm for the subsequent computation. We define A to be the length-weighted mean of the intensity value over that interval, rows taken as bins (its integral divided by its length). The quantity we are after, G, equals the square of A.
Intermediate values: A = 10.2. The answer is 105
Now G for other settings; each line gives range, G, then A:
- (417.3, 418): 102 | 10.1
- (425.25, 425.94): 107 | 10.4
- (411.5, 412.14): 124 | 11.1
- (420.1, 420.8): 112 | 10.6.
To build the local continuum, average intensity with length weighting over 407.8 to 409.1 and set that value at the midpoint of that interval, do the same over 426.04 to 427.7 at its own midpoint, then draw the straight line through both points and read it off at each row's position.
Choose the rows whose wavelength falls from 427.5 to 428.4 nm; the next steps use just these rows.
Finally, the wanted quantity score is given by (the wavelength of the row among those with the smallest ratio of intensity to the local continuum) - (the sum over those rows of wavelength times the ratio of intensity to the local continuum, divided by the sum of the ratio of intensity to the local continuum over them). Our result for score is 0.29 nm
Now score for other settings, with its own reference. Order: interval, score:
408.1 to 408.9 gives -0.01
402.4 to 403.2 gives 0.38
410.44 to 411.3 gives -0.39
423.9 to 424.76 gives -0.39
